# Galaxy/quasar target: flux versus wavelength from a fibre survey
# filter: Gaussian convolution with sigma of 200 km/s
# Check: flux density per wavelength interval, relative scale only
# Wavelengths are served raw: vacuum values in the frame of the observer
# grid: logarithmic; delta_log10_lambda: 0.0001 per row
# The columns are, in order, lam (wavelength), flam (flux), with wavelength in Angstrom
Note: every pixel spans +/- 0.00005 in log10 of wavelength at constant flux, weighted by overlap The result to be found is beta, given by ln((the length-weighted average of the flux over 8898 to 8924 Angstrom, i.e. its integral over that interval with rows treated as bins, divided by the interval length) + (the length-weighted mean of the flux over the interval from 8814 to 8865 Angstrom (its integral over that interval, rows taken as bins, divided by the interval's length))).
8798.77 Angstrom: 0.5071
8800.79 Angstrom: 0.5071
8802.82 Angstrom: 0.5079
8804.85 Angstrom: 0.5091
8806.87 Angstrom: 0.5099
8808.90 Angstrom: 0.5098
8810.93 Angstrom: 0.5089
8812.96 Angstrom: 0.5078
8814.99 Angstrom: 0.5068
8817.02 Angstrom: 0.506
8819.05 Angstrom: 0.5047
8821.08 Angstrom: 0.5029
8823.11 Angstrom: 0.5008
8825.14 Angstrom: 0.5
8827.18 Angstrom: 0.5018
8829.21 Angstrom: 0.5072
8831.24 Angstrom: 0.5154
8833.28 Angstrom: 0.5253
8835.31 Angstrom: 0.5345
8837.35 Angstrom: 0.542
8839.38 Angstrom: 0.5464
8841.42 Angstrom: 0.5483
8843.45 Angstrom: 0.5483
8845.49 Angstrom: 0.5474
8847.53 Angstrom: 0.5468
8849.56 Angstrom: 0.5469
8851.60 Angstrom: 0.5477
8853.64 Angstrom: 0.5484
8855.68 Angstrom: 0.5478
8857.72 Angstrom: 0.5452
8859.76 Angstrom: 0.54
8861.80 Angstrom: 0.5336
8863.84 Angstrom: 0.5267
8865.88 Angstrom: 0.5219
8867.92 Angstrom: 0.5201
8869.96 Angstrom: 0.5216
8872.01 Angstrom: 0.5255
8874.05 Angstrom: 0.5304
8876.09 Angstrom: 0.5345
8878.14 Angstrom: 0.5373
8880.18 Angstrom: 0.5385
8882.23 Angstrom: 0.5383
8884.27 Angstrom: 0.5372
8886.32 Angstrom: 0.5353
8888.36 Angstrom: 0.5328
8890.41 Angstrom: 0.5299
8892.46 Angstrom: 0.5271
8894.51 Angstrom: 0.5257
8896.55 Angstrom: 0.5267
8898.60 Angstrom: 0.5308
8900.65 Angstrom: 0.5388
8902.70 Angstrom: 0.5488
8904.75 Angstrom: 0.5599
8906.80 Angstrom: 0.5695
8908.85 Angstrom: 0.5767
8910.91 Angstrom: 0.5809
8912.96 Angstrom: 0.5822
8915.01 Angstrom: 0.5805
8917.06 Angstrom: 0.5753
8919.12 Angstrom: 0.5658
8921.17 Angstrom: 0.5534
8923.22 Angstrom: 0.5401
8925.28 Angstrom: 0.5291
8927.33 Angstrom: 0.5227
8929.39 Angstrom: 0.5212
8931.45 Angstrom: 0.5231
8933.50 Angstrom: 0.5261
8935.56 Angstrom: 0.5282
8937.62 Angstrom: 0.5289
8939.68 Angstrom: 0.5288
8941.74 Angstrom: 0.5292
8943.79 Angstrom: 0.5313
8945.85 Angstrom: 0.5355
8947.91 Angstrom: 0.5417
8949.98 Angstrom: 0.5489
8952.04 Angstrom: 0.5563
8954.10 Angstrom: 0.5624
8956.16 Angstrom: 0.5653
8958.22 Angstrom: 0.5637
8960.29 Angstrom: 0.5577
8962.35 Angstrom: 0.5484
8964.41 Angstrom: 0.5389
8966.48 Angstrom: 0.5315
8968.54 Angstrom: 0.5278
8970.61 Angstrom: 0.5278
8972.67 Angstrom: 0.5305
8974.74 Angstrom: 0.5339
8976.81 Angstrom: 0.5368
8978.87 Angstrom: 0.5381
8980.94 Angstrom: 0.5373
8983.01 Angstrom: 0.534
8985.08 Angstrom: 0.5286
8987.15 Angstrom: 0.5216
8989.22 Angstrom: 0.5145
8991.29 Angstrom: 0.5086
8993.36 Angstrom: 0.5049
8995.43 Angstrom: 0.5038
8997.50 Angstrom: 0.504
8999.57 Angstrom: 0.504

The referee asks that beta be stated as 0.087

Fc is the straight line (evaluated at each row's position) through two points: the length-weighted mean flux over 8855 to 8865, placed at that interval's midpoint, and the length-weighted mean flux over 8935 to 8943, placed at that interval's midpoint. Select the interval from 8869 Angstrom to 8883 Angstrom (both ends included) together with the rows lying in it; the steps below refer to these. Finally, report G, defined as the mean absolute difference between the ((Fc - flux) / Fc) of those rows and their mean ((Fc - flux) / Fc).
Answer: 0.011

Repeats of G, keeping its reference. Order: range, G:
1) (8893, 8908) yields 0.027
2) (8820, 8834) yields 0.014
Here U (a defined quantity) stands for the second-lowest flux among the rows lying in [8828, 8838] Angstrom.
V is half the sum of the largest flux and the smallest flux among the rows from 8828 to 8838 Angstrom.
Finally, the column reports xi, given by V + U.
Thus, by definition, 1.04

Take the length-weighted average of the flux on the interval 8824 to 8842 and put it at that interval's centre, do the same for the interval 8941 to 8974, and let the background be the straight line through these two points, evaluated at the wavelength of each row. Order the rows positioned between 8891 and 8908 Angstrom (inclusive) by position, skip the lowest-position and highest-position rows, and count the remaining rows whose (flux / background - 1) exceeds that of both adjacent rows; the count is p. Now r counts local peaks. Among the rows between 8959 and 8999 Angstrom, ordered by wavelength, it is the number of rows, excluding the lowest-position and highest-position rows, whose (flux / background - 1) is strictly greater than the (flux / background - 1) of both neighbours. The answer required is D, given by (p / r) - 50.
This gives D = -50.0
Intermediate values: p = 0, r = 1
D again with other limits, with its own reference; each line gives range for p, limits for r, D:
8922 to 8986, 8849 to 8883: -48.5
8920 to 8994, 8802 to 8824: -47.0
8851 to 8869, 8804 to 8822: -49.0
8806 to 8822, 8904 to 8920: -50.0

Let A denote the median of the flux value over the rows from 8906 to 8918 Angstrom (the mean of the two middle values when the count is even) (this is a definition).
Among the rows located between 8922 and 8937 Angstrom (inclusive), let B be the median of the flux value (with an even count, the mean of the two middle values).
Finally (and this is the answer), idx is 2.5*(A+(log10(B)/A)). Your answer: 0.24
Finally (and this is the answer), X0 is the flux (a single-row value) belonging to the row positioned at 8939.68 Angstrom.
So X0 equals 0.5288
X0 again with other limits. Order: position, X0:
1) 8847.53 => 0.5468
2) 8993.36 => 0.5049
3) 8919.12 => 0.5658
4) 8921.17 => 0.5534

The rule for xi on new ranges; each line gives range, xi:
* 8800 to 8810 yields 1.02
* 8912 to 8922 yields 1.13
